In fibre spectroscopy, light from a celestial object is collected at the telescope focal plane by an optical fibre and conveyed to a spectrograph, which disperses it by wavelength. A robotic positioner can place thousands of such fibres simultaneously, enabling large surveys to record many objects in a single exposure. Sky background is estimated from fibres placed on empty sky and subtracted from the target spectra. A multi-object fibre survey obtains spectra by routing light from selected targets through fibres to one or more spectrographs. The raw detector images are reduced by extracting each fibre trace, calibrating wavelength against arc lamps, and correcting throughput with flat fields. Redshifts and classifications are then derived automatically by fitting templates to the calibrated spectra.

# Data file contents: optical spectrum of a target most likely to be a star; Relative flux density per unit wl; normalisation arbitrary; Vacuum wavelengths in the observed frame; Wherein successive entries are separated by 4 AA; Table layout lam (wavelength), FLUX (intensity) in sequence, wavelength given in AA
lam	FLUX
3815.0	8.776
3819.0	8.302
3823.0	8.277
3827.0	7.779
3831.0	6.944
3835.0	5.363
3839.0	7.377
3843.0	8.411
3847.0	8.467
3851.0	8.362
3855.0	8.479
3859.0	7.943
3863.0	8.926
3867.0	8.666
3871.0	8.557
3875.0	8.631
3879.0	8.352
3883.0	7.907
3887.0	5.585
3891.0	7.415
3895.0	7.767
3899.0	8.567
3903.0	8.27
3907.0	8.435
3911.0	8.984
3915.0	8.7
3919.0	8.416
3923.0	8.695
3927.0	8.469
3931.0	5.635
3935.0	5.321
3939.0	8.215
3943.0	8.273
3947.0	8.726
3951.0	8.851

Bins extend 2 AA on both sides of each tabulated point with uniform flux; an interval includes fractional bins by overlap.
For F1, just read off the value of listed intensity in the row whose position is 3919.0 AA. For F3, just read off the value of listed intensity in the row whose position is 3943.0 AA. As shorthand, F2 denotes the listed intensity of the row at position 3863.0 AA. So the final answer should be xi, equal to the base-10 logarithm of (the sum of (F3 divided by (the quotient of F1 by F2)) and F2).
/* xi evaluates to 1.25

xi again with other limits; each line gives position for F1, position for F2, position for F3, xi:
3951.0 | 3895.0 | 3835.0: 1.10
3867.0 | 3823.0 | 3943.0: 1.21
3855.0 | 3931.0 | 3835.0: 0.96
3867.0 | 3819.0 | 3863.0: 1.23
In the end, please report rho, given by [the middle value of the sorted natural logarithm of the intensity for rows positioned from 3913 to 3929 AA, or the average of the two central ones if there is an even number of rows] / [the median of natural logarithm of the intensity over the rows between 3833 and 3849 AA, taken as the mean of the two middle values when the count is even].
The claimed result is 1.04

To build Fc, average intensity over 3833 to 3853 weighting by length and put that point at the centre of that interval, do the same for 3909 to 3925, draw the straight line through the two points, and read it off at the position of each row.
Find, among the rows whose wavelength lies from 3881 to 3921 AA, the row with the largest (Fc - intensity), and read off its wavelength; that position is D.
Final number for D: 3887.0 AA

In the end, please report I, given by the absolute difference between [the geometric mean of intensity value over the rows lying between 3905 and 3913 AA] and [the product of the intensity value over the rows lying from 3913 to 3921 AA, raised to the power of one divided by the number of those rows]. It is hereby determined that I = 0.1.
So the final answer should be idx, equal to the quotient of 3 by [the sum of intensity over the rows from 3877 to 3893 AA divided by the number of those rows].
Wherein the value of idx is 0.410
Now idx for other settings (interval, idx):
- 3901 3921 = 0.350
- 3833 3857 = 0.387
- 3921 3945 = 0.404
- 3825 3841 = 0.437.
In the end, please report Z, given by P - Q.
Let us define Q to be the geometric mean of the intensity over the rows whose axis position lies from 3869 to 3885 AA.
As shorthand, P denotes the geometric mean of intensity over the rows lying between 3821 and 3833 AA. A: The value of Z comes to -1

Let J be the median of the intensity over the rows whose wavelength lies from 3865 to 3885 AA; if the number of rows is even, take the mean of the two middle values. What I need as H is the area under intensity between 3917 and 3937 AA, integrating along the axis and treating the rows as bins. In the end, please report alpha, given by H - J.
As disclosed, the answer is 138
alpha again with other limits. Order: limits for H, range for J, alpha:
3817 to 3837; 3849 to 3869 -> 138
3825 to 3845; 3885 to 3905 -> 136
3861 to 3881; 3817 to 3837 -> 165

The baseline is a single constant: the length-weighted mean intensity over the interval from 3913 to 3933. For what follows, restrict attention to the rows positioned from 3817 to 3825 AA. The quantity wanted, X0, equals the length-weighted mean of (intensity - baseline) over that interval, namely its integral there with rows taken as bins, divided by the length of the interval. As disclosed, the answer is 0.3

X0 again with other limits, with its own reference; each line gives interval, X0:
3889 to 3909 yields 0.1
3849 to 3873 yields 0.5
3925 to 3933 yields -0.9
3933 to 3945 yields -0.7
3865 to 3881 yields 0.6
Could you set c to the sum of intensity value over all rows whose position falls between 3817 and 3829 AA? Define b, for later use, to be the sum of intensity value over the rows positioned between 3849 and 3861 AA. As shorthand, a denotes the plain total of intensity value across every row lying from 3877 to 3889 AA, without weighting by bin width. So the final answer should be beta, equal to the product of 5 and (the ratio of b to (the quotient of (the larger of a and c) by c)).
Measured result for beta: 124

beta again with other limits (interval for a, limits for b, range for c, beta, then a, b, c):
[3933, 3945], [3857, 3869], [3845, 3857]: 128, 21.8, 25.5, 25.3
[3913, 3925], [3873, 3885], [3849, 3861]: 119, 25.8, 24.9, 24.8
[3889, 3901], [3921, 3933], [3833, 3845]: 102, 23.7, 22.8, 21.2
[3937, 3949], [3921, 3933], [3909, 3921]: 114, 25.2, 22.8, 26.1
